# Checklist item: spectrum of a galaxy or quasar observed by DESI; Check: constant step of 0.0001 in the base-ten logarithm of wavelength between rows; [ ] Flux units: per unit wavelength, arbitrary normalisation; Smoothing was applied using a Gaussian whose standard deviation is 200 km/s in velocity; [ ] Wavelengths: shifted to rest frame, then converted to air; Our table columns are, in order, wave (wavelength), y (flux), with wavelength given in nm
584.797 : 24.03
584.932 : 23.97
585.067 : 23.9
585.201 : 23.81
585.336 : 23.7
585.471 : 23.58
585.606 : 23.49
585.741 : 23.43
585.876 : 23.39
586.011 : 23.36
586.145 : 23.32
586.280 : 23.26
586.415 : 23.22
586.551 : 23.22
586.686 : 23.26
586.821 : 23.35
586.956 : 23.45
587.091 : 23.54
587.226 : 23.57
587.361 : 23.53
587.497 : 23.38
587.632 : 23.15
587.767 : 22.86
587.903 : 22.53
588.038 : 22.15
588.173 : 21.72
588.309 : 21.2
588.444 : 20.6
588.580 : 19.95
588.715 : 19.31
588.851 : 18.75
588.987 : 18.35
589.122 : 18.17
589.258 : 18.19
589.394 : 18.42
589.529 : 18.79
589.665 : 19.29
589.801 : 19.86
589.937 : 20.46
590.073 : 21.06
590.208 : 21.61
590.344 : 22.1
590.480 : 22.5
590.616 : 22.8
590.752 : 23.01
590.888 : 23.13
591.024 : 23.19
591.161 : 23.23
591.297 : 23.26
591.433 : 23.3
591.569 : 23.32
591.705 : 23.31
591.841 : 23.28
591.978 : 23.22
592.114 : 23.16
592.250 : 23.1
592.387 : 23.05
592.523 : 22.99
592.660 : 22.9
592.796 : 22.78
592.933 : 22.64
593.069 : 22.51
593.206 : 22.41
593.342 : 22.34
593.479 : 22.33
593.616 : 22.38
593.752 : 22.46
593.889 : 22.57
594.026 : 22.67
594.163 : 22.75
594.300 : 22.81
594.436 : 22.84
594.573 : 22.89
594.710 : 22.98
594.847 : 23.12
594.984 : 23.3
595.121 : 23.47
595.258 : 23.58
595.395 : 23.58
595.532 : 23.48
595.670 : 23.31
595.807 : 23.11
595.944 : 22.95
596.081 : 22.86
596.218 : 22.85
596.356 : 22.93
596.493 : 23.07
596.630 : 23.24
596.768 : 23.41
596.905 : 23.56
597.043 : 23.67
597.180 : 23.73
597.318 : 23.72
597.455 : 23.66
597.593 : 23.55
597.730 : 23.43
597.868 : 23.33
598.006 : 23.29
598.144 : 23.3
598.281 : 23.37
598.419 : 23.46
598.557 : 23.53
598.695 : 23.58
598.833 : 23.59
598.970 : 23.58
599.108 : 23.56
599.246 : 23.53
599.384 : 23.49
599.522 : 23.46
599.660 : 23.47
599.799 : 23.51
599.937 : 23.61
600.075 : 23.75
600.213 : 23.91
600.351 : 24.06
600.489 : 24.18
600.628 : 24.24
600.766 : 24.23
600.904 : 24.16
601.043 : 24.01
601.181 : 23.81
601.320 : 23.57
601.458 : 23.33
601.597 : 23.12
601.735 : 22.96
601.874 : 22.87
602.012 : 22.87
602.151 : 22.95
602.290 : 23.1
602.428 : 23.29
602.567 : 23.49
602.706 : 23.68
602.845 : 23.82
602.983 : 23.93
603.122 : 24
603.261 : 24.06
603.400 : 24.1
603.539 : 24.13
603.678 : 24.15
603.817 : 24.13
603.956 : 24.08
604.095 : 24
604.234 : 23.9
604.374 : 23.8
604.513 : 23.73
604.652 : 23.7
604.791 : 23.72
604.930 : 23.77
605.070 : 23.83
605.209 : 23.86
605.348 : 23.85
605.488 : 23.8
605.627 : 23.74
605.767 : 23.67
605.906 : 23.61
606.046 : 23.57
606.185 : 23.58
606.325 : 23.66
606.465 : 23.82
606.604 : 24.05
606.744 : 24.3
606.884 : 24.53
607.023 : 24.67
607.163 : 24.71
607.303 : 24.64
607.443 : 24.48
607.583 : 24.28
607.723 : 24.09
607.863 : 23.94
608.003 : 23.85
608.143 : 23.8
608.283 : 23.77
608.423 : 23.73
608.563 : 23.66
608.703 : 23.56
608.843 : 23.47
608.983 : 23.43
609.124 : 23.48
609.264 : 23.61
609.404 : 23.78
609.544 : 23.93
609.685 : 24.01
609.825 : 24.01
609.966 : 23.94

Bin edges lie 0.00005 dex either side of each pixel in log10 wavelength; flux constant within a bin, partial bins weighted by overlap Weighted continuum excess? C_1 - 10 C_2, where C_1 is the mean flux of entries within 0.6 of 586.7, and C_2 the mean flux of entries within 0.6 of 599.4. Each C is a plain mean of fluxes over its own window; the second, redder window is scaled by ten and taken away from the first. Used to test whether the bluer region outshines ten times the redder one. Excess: -212.0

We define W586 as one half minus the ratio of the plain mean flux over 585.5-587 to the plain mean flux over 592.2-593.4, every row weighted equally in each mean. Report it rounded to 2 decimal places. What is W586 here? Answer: -0.53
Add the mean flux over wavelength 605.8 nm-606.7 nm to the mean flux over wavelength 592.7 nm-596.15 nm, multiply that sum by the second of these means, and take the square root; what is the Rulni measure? 32.7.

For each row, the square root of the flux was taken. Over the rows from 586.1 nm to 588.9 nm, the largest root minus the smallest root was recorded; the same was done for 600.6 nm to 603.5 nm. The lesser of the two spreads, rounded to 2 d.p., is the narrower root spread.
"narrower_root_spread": 0.14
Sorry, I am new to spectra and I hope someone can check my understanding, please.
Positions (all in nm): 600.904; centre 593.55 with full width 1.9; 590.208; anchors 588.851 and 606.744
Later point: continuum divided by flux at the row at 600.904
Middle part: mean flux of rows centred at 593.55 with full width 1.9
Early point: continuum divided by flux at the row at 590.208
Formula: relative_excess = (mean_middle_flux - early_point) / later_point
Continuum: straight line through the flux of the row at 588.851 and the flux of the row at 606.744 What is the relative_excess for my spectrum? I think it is 23.3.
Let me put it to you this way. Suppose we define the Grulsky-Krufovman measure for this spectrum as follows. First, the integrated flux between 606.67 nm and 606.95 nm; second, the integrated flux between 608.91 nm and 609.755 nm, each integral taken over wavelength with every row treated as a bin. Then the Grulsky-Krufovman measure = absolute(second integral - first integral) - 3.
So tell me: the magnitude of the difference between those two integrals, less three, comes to 10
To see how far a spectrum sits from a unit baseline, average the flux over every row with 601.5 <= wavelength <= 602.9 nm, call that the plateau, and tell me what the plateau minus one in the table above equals 22.2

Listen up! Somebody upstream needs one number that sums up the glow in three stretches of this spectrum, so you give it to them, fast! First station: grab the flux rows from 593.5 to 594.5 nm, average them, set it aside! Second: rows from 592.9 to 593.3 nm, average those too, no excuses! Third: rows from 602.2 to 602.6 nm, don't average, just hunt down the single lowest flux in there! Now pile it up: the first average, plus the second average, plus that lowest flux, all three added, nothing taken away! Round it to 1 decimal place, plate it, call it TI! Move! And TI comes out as 68.3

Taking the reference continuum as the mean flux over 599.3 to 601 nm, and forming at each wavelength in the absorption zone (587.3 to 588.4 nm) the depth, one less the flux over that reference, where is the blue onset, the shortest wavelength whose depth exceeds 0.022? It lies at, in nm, 587.632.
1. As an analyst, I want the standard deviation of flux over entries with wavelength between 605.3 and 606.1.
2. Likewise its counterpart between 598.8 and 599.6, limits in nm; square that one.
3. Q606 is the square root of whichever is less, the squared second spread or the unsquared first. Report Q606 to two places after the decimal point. 0.05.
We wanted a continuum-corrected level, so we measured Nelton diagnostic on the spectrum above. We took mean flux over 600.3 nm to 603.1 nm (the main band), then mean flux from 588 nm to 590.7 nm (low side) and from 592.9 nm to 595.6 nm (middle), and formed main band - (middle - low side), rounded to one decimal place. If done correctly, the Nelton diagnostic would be 21.0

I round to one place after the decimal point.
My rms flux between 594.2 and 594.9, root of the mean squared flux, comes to 22.9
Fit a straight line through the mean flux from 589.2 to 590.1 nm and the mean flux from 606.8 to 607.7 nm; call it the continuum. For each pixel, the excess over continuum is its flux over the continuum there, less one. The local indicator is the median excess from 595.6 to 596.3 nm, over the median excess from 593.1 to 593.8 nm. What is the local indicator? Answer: 0.9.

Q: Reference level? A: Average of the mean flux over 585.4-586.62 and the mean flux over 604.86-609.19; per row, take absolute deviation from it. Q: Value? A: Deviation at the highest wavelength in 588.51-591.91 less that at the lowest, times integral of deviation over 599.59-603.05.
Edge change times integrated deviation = -4.3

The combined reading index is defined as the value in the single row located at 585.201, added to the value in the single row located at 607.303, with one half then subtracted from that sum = 48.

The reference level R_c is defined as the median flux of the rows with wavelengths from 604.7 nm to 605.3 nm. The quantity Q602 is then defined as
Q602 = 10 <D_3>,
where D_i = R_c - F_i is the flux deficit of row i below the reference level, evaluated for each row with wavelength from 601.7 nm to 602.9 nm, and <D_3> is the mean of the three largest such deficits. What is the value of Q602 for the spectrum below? 9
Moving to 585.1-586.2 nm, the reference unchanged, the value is 4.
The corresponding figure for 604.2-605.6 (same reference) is 1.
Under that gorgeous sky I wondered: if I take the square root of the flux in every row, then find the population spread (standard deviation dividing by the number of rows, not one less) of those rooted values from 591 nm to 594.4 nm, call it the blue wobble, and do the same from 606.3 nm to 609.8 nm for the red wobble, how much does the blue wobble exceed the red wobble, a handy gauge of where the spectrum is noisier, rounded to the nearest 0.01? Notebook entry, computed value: 0.00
